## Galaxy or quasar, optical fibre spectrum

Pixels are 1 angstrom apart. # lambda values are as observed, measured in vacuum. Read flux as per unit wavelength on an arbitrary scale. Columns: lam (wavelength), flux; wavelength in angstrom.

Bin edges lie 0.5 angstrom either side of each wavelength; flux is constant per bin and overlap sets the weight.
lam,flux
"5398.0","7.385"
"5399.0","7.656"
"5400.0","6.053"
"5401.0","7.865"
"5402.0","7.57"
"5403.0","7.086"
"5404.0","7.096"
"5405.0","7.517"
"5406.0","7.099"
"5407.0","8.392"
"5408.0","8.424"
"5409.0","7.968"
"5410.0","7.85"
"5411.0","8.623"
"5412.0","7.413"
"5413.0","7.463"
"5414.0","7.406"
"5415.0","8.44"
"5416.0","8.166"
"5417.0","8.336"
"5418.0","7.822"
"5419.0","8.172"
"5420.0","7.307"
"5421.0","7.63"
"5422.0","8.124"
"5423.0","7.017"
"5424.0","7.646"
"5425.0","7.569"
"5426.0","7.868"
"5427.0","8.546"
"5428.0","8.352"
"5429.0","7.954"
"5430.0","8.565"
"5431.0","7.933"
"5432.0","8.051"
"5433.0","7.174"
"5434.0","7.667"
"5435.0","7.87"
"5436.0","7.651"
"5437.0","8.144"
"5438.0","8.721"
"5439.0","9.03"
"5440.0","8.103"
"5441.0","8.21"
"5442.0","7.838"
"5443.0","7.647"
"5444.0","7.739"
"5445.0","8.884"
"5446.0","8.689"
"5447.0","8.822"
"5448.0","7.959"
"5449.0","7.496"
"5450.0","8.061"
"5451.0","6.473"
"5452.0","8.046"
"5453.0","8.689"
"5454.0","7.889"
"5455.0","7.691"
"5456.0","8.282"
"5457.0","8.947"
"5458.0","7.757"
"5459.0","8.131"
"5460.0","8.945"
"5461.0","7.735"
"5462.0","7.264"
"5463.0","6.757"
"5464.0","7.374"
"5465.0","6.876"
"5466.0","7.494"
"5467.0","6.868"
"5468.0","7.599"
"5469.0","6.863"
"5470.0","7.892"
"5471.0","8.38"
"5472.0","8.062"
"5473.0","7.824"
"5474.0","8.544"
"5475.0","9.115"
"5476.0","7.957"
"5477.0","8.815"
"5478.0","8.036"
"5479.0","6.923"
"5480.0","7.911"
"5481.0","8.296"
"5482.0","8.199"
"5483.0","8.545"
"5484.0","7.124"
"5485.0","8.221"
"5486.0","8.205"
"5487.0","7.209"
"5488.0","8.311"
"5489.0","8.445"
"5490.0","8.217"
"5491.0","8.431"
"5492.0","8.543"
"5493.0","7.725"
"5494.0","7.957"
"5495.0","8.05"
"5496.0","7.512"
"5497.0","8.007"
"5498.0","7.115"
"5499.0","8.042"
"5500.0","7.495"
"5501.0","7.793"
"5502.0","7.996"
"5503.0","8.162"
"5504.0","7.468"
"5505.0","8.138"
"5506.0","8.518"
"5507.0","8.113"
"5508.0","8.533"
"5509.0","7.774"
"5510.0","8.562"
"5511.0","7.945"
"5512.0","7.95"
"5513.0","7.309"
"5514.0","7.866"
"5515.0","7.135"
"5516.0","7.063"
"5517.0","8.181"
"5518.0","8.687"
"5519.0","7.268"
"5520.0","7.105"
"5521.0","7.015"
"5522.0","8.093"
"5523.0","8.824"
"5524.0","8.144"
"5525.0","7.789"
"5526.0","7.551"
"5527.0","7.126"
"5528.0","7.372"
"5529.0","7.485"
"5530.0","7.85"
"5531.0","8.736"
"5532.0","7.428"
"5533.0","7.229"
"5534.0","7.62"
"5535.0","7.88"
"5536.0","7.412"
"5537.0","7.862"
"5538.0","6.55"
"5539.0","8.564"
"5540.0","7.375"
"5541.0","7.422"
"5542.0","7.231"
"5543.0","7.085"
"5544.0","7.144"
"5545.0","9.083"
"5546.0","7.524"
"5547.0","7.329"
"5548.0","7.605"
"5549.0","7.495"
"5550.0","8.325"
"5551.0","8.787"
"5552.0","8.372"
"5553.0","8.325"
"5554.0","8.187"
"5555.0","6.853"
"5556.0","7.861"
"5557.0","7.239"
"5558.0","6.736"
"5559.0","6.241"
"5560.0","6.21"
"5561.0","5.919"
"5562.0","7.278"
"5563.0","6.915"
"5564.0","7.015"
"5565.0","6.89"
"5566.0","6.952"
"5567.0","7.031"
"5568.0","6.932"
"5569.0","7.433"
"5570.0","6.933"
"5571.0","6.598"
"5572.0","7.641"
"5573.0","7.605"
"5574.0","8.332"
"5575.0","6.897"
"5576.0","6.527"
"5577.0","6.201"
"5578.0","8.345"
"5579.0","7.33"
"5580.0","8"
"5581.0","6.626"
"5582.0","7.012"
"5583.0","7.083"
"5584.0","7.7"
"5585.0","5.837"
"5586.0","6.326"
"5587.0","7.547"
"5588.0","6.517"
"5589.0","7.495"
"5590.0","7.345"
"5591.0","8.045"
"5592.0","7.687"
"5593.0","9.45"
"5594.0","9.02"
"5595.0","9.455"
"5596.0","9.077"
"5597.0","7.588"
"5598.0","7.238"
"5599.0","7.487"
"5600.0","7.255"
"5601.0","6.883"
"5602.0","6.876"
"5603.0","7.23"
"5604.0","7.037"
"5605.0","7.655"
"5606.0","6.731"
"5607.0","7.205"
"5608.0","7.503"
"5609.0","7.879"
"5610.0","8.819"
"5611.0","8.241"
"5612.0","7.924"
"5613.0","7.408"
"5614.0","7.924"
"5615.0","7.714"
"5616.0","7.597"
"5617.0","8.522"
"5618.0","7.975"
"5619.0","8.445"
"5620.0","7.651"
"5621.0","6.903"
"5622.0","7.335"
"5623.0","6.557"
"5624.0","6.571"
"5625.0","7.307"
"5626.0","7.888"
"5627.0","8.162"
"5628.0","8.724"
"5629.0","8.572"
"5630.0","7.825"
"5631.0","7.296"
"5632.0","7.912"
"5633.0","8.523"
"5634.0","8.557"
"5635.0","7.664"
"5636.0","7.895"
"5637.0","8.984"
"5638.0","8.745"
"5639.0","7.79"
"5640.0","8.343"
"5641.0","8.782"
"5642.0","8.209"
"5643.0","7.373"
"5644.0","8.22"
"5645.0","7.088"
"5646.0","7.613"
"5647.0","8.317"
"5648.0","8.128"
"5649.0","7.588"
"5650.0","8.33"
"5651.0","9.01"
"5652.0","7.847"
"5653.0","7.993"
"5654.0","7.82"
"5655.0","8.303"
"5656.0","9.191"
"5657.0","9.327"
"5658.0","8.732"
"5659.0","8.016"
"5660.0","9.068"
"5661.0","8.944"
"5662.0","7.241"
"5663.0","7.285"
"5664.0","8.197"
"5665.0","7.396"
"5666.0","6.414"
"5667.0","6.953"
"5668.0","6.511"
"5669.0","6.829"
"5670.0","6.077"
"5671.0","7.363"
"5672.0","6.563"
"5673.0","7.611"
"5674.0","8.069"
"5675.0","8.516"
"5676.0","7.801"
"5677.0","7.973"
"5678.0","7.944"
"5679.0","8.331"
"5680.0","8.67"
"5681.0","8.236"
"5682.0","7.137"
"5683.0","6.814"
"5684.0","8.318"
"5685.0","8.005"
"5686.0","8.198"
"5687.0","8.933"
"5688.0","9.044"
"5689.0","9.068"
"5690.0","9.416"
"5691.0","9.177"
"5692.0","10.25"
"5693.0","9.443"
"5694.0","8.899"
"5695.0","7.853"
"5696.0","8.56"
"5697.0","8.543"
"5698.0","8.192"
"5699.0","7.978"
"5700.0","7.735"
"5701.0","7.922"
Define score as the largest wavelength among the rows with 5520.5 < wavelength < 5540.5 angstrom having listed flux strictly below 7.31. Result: 5538.0 angstrom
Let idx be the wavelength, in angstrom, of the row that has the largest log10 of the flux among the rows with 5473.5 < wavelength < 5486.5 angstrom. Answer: 5475.0 angstrom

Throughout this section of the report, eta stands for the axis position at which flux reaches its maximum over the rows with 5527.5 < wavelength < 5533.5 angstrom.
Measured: 5531.0 angstrom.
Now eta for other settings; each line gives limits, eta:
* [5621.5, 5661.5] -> 5657.0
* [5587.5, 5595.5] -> 5595.0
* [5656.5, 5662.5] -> 5657.0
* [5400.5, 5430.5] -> 5411.0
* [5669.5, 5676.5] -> 5675.0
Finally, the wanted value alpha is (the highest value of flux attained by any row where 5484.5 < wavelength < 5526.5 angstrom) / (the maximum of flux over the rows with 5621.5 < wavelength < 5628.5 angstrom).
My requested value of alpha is 1.01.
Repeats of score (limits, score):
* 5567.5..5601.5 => 5601.0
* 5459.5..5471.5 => 5469.0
